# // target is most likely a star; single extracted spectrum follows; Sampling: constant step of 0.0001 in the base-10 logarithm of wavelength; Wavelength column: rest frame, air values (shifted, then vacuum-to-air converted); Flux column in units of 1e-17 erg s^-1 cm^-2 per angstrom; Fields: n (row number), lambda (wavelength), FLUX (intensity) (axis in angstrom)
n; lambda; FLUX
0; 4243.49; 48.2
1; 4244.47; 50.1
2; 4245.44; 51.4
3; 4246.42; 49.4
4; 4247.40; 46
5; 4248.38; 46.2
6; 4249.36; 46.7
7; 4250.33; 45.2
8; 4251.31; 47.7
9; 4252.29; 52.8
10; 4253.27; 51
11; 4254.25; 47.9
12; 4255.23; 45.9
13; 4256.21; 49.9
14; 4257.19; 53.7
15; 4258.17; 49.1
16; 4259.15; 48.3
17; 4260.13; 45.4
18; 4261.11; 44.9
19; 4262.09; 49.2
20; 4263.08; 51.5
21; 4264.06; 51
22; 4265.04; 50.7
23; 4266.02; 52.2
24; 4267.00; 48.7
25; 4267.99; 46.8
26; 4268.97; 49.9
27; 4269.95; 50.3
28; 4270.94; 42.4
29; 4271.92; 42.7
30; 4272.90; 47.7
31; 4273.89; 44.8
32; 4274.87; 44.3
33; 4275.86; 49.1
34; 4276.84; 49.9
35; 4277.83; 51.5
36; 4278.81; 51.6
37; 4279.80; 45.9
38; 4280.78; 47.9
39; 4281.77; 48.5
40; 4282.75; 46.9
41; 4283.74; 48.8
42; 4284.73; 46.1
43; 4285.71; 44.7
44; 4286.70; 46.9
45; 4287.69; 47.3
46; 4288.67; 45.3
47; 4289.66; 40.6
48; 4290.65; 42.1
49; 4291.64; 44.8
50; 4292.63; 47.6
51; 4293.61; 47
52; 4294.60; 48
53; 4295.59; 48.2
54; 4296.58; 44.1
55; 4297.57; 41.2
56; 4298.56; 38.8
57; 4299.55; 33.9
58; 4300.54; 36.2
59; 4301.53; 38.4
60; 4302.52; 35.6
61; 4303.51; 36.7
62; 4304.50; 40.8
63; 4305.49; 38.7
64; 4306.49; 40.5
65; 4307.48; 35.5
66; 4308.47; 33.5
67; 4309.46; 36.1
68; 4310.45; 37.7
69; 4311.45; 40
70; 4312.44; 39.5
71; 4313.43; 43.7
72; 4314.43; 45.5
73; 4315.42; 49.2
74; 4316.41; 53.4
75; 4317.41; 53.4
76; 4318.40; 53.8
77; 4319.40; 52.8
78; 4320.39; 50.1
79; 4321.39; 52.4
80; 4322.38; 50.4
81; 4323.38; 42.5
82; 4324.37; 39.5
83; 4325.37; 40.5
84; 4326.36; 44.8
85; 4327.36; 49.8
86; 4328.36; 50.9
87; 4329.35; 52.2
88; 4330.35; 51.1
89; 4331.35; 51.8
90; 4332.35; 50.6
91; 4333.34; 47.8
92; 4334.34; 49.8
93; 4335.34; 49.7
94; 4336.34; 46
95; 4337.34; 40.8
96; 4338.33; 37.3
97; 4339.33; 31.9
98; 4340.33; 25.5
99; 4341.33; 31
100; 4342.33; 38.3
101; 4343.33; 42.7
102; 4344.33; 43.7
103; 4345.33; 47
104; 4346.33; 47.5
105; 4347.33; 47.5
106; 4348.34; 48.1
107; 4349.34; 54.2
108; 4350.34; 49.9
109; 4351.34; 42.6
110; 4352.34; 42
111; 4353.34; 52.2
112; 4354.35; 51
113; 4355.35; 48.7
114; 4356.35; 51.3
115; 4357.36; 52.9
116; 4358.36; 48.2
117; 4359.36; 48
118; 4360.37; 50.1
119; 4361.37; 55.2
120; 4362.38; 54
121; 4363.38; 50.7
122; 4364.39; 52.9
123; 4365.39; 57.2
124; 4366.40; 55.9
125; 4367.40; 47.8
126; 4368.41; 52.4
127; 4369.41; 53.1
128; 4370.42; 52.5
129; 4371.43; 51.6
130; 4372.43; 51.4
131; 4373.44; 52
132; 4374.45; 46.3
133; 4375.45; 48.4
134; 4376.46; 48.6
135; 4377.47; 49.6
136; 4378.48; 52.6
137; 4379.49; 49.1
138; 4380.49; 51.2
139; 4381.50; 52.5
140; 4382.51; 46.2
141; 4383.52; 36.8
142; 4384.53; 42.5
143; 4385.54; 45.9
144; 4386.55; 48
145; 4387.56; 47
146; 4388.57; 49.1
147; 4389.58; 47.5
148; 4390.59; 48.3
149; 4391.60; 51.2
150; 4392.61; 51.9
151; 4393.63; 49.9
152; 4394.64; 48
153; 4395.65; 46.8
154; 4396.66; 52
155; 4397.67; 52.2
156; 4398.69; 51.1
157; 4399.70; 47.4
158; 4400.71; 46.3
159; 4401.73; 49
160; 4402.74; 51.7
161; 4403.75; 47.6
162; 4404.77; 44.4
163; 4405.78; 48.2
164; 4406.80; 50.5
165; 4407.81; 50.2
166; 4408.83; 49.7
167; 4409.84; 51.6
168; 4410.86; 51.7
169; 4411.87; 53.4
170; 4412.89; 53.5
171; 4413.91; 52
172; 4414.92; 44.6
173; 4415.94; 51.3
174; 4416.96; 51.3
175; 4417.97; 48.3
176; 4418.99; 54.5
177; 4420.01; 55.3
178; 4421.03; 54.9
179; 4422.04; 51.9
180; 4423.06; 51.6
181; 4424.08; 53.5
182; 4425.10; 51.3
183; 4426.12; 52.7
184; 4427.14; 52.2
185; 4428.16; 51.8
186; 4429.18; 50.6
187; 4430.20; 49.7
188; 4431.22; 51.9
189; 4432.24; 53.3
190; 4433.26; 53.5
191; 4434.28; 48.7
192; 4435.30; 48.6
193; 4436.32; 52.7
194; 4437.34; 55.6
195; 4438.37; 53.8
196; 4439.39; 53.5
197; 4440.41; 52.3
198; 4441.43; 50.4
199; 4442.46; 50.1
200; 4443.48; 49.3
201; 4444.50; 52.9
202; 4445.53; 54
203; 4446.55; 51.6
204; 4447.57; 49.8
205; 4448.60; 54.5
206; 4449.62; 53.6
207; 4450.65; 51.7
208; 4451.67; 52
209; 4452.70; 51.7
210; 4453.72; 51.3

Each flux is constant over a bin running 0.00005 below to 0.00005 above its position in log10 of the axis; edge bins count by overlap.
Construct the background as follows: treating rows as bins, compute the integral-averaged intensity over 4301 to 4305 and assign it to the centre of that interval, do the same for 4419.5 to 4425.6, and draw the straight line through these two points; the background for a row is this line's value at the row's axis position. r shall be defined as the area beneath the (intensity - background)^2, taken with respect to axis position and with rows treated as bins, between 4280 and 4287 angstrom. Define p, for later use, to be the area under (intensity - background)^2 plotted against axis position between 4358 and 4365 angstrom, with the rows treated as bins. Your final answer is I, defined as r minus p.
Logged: 659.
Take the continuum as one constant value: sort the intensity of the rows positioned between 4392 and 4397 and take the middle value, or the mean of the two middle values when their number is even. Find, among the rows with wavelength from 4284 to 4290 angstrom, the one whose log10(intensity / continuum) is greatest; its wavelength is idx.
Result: 4287.69 angstrom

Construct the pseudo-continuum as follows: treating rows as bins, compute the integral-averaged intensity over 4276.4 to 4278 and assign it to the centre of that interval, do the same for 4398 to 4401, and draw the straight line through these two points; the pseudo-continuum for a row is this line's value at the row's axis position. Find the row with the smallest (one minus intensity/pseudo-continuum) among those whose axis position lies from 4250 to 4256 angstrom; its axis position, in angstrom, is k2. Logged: 4252.29 angstrom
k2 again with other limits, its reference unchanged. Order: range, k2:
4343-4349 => 4348.34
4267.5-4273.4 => 4269.95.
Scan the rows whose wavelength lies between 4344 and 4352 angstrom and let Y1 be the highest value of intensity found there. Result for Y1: 54.2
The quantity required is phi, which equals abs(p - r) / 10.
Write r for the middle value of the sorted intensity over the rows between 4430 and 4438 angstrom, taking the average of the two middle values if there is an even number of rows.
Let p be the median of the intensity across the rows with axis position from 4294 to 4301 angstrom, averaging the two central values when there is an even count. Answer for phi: 1.11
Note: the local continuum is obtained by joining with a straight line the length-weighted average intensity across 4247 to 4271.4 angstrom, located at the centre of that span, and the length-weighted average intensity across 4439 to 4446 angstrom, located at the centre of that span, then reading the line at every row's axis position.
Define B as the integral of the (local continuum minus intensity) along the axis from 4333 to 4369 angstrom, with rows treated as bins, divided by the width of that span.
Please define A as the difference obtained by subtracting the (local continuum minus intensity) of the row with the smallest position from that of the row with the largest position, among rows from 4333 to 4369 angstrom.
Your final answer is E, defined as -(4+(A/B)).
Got -3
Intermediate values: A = -4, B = 3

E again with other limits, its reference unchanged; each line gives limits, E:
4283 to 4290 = -7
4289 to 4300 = -5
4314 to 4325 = -24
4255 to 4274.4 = -8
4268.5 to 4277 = -4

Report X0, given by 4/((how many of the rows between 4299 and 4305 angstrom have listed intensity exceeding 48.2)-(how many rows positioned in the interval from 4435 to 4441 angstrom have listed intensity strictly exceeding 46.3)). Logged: -0.7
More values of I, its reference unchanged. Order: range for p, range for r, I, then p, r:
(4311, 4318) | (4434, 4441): -459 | 546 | 87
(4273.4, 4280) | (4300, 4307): -1267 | 1289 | 22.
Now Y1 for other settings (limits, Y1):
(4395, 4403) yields 52.2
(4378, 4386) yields 52.6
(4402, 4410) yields 51.7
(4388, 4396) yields 51.9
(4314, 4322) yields 53.8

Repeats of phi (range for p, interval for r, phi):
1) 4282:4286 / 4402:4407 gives 0.17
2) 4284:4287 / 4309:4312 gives 0.84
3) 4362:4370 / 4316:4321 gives 0.04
